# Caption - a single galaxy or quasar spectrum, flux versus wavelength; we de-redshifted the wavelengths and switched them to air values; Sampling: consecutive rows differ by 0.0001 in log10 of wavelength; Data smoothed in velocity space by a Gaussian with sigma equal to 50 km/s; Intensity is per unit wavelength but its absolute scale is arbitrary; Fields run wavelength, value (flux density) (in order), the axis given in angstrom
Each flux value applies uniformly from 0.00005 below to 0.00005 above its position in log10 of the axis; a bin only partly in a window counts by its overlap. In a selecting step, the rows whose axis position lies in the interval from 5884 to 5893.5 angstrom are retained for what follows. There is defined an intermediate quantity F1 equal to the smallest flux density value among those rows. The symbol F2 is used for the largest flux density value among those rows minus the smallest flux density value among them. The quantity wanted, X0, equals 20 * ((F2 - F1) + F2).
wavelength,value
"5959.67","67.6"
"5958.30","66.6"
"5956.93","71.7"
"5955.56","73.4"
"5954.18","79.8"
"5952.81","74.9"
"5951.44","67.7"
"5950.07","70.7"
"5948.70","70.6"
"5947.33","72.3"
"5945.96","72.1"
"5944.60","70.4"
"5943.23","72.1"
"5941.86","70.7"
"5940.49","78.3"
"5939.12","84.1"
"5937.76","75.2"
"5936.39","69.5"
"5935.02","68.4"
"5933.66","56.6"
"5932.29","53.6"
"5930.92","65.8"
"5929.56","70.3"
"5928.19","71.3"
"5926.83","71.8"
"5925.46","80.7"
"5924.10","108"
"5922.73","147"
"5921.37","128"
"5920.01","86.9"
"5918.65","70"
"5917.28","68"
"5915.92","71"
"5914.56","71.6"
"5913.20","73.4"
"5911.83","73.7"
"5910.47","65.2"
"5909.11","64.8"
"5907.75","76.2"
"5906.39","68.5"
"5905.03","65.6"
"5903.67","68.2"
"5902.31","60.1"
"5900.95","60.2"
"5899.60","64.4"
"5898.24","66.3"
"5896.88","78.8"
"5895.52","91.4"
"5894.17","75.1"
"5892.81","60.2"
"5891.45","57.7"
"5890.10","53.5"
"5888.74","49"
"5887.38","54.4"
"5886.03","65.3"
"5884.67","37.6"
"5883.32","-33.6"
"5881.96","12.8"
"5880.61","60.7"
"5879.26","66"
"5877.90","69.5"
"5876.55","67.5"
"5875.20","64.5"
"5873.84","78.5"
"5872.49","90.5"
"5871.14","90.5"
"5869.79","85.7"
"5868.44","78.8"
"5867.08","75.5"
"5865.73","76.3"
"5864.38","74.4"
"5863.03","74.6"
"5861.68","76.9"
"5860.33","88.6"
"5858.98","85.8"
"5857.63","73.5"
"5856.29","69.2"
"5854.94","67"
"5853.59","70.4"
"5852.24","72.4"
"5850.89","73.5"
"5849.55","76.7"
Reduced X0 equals 356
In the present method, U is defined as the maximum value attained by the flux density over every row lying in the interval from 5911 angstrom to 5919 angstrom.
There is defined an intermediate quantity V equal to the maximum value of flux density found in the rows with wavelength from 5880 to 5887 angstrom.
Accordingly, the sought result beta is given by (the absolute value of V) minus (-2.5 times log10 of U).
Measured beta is 70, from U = 73.7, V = 65.3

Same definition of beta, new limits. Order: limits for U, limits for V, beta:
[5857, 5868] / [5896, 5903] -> 84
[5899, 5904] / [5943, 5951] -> 77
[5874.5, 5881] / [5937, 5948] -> 89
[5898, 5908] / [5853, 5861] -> 93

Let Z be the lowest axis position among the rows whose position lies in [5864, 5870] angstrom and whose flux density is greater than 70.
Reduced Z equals 5864.38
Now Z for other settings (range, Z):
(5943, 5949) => 5943.23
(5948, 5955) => 5948.70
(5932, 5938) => 5937.76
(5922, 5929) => 5922.73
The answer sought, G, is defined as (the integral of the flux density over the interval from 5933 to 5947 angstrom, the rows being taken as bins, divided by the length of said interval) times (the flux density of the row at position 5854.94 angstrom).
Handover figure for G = 4812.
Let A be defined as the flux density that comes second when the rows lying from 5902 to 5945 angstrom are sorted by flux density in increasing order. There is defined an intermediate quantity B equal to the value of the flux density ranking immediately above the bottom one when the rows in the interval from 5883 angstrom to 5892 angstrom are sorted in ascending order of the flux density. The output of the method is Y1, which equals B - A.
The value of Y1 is -19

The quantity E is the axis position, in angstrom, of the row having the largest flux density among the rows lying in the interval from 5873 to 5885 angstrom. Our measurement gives 5873.84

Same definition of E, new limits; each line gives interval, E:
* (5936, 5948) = 5939.12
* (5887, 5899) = 5895.52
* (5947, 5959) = 5954.18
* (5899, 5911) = 5907.75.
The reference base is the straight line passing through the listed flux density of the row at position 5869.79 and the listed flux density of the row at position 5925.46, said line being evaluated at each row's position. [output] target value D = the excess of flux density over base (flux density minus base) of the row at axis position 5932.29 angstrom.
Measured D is -26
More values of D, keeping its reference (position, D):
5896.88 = -4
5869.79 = 0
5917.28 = -13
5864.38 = -12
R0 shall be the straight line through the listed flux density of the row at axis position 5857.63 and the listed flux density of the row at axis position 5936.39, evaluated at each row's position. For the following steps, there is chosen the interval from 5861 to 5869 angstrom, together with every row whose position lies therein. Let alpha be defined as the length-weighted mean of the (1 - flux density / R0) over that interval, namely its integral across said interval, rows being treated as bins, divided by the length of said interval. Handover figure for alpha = -0.04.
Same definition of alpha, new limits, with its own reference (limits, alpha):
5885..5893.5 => 0.22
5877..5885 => 0.50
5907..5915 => 0.00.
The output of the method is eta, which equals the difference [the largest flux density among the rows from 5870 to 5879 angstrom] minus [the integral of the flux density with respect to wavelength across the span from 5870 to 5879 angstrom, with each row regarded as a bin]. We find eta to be -600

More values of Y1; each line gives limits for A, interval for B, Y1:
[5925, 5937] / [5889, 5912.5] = 1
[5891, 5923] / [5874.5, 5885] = -47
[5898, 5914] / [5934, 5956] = 8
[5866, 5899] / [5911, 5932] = 55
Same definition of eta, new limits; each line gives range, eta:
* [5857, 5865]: -543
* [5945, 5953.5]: -532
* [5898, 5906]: -445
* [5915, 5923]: -588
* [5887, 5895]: -398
